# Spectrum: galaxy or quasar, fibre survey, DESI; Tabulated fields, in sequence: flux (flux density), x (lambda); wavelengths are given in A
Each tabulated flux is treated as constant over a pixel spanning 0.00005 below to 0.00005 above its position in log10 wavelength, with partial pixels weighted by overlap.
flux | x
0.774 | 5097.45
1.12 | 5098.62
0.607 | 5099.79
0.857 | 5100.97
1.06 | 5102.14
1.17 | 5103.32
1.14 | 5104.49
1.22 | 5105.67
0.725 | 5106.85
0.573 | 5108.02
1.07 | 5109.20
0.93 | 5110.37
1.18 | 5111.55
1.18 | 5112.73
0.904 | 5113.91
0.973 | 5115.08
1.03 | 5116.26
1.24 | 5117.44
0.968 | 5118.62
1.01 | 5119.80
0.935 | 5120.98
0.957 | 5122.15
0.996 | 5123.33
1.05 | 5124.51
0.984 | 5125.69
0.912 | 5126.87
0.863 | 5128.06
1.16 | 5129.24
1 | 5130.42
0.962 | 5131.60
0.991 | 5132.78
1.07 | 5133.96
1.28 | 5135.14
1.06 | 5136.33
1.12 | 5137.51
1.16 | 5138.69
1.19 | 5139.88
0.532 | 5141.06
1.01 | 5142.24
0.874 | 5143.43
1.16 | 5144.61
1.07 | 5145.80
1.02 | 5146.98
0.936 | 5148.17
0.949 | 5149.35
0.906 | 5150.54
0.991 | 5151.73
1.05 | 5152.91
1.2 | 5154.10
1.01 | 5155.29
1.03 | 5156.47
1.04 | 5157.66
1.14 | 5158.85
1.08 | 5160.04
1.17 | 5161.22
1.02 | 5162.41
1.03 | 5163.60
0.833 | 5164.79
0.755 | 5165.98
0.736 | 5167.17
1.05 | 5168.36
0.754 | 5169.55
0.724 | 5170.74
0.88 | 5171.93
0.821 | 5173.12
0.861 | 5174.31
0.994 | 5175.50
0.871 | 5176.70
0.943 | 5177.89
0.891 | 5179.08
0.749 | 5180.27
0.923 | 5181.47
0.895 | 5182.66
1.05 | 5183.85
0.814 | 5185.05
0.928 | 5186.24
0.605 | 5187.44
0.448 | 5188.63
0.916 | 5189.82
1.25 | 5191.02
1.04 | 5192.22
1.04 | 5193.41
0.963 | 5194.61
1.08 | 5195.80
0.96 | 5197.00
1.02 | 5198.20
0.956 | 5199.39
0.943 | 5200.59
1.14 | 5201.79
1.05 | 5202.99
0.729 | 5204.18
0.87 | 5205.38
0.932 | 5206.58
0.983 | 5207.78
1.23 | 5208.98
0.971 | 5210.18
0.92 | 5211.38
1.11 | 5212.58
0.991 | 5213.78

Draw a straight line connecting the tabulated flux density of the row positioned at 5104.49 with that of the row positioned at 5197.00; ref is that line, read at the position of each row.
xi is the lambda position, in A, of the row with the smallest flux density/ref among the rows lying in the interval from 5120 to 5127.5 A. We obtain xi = 5126.87 A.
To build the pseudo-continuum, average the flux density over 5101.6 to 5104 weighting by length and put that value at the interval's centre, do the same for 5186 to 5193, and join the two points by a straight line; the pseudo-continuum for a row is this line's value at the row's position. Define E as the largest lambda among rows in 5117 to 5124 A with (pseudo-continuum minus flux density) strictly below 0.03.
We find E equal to 5117.44 A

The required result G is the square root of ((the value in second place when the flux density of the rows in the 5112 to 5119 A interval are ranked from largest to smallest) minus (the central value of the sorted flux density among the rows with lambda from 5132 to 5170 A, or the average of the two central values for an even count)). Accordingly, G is 0.387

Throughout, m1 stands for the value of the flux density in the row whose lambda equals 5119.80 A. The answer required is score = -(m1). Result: -1.01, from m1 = 1.01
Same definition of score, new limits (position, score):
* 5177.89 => -0.94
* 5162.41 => -1.02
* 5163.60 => -1.03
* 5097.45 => -0.77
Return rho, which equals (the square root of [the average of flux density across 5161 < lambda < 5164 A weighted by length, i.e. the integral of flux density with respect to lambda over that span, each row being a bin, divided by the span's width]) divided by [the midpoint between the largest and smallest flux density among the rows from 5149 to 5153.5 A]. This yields 1.05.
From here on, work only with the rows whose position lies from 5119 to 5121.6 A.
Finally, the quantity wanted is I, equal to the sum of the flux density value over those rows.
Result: 1.9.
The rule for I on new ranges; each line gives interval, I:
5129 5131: 2.2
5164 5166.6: 1.6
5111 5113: 2.4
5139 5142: 1.7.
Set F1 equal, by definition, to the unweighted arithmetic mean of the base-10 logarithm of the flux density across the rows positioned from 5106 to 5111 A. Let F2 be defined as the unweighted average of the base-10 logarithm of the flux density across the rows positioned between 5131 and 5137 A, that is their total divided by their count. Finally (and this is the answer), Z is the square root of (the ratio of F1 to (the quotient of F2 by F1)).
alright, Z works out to 0.57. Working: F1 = -0.10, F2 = 0.03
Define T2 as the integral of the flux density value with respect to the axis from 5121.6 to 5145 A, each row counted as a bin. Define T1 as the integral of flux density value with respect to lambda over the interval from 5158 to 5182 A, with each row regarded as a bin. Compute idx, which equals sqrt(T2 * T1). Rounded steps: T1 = 21.9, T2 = 23.8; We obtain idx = 22.81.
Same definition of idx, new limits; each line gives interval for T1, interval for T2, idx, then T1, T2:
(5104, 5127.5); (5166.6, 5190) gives 21.49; 23.4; 19.7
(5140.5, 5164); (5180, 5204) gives 23.13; 23.8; 22.5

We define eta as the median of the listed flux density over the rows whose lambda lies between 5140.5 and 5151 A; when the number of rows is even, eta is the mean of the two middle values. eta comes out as 0.95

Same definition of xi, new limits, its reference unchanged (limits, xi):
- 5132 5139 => 5132.78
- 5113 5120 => 5113.91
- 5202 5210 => 5204.18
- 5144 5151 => 5150.54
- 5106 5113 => 5108.02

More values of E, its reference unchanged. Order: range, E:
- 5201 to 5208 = 5207.78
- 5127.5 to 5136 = 5135.14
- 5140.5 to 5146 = 5145.80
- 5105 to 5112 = 5111.55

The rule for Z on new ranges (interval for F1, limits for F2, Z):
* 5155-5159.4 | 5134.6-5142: 0.26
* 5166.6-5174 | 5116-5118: 0.37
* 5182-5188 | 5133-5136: 0.28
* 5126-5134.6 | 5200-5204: 0.03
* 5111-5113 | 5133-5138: 0.31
